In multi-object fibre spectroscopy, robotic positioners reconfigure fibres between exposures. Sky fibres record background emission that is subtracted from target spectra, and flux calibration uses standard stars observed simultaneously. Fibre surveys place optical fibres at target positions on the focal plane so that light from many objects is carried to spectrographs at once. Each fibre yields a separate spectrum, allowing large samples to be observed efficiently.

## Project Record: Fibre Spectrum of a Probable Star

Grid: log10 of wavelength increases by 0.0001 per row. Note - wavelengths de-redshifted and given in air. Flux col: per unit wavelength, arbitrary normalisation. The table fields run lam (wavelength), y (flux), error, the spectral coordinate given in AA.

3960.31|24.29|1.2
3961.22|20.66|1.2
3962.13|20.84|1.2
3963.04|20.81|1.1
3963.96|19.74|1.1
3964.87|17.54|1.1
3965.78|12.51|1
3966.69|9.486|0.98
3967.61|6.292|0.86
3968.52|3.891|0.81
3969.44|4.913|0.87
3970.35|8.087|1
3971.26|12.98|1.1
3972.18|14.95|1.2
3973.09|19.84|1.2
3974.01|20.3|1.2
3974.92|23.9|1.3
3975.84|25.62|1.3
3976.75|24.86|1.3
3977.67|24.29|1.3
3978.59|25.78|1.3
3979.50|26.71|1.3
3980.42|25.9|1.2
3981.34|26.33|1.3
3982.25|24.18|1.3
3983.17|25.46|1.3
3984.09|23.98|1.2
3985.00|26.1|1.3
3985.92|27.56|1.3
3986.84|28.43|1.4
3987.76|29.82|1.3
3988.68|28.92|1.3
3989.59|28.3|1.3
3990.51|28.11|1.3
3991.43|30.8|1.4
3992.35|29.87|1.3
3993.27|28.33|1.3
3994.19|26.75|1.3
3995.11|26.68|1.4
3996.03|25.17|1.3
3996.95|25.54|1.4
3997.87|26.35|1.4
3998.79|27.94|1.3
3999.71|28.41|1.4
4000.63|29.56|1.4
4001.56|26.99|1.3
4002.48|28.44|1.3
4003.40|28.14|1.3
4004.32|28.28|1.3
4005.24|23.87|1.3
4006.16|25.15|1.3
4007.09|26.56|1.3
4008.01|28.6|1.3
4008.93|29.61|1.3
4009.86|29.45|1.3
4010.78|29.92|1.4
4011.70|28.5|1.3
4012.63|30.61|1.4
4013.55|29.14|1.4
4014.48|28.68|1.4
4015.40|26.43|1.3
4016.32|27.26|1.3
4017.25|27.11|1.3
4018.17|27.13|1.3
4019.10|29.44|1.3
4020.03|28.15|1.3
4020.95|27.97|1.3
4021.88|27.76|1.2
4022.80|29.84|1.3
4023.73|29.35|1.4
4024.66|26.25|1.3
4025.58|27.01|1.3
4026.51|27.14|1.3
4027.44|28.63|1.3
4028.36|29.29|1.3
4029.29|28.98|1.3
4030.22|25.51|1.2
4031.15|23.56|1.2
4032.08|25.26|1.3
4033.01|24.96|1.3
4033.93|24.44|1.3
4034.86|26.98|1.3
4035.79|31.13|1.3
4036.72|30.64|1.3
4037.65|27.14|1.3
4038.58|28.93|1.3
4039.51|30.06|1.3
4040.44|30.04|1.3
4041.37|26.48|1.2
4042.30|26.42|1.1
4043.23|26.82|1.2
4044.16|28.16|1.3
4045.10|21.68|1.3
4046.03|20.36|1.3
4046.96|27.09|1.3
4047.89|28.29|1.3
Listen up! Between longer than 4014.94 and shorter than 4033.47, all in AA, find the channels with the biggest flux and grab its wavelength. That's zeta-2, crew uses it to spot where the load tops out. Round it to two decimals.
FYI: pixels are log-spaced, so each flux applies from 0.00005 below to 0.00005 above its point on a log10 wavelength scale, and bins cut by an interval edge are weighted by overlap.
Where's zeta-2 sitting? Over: 4022.80 AA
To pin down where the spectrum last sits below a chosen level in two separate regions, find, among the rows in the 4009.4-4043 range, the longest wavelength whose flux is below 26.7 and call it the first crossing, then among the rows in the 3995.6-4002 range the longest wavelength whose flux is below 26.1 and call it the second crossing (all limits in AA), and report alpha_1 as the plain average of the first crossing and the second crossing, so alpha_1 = 4019.6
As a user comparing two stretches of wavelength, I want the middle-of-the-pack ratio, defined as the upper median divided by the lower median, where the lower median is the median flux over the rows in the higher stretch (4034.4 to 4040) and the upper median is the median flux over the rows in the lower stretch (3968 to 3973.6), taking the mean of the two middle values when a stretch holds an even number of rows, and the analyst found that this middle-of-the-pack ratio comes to 0.36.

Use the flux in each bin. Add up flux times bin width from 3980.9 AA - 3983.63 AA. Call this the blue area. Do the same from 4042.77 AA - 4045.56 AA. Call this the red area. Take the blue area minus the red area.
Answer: -2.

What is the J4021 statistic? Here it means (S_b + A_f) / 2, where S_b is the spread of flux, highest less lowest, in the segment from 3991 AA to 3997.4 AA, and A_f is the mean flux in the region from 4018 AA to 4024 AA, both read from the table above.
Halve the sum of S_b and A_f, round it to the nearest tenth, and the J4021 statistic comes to 17.1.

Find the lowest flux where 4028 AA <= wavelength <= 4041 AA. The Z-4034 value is 23.56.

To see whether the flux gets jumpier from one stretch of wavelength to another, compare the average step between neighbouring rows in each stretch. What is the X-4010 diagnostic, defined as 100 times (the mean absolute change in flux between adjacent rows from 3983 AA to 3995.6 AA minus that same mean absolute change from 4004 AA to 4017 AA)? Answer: -27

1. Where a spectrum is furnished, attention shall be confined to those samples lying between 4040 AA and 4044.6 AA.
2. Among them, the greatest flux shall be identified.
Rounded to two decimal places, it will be 30.04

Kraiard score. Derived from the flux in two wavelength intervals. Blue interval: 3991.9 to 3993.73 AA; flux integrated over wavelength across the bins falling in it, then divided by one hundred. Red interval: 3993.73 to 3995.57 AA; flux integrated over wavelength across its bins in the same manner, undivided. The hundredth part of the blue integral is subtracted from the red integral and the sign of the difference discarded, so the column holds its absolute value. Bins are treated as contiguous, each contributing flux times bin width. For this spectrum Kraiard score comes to 48.6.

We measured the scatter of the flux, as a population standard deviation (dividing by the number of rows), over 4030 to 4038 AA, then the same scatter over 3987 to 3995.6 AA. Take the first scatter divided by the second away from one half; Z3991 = -1.41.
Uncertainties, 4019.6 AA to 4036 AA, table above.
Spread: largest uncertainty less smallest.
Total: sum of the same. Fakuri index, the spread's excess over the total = -23.0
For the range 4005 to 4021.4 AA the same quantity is -23.7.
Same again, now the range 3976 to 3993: -23.2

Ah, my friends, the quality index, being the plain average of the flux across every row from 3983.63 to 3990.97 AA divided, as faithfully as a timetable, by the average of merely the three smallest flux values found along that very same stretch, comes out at 1.07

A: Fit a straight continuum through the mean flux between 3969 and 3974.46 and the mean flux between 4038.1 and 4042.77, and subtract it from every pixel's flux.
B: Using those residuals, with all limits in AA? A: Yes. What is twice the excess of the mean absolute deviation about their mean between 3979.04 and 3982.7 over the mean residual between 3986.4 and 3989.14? -22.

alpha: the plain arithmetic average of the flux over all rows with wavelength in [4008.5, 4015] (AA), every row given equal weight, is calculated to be 29.4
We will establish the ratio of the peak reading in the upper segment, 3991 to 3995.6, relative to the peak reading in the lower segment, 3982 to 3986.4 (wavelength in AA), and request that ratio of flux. 1.12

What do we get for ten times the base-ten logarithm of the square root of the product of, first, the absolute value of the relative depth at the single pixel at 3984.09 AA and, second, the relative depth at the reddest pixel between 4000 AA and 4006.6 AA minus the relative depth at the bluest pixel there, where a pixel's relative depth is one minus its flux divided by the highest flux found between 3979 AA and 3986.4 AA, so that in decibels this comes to -8.4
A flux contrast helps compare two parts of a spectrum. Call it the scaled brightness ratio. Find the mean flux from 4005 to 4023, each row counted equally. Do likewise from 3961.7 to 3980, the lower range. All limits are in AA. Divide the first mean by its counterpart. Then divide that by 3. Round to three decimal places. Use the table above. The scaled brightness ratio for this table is 0.545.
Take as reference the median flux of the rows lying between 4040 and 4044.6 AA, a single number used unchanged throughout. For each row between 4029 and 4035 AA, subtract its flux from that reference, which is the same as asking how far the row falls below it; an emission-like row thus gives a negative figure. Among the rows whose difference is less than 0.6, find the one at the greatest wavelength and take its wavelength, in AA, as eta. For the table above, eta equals 4034.86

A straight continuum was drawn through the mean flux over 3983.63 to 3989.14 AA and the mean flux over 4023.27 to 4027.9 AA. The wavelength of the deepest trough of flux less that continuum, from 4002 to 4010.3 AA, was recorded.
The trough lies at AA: 4005.24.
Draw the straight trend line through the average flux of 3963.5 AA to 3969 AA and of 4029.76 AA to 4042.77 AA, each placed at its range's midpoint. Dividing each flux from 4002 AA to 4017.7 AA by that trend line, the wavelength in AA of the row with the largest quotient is 4002.48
